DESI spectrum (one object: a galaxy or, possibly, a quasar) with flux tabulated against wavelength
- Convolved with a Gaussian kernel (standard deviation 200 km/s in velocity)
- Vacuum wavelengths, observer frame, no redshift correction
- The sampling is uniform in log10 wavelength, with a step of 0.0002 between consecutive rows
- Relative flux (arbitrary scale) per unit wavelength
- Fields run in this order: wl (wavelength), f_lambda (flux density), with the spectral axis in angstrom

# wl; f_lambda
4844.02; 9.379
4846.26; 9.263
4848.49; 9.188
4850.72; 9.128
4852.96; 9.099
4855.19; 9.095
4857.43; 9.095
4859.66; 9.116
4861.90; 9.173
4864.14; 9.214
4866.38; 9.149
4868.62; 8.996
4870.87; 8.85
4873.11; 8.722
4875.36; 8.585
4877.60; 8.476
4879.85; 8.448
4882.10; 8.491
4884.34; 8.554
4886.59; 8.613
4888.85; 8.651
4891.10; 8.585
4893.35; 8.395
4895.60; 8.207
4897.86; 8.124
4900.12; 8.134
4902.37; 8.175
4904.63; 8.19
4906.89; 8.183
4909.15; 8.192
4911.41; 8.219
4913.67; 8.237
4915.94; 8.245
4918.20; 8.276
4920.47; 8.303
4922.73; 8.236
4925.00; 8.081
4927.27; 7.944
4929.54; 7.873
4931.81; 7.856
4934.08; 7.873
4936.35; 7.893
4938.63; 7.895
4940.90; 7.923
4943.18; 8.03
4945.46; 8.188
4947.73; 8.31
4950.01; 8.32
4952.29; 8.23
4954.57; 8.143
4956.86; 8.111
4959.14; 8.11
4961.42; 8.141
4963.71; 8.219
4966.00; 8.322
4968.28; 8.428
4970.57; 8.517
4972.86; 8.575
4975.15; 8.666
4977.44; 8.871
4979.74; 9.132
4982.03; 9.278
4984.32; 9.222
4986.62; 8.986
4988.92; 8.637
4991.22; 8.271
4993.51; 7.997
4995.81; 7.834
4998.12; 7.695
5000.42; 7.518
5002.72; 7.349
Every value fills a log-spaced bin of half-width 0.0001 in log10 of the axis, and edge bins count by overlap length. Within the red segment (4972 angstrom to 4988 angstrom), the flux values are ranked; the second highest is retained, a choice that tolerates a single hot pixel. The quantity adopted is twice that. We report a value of 18.4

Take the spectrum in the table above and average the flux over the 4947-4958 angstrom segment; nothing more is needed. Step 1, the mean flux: 8.2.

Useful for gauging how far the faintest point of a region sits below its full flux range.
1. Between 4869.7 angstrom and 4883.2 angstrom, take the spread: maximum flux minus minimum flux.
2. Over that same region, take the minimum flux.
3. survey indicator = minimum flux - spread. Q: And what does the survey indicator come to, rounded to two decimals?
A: 8.05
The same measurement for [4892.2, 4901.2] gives 7.85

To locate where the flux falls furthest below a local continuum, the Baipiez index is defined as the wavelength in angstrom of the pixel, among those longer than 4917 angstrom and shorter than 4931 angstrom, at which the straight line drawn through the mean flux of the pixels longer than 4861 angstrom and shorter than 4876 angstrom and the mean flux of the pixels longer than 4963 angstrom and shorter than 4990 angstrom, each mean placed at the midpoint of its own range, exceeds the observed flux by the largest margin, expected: 4929.54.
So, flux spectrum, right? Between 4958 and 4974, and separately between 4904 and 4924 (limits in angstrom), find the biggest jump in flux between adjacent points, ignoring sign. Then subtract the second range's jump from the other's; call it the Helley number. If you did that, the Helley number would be 0.04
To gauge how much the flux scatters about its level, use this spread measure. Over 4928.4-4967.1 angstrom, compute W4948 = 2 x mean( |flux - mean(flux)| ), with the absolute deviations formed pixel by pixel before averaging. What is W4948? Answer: 0.3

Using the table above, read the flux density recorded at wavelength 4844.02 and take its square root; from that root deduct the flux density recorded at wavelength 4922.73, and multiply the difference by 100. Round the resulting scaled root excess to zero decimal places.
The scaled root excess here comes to -517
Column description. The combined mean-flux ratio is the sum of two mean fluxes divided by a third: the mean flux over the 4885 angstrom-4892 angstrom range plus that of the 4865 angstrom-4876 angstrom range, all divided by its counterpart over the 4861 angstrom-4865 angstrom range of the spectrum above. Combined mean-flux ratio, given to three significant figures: 1.90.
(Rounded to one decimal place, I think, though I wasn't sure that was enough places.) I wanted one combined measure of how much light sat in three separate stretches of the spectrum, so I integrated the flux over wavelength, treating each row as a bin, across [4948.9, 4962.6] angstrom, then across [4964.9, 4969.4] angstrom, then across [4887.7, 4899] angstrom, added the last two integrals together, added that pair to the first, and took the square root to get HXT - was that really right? 15.6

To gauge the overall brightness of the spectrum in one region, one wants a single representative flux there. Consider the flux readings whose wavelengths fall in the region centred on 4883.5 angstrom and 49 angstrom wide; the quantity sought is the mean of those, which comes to 8.59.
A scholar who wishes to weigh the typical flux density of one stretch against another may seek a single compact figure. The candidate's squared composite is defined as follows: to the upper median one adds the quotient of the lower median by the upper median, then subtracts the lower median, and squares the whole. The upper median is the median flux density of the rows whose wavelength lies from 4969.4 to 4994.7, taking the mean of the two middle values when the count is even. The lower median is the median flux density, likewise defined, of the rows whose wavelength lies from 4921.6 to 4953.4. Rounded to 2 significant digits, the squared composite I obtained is 2.6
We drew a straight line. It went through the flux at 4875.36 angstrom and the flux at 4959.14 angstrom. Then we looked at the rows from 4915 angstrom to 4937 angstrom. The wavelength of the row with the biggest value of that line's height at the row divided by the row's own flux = 4931.81 angstrom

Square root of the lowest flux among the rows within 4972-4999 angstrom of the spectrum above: 2.77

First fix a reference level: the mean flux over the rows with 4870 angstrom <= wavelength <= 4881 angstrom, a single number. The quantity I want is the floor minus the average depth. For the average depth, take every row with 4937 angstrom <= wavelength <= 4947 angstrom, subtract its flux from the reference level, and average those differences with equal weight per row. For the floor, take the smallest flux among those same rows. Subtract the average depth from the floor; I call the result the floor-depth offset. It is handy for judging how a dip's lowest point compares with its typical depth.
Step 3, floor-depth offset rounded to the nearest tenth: 7.3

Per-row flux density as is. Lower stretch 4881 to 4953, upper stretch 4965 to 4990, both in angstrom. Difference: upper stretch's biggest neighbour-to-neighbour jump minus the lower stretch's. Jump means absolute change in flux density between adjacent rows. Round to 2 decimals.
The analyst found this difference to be 0.16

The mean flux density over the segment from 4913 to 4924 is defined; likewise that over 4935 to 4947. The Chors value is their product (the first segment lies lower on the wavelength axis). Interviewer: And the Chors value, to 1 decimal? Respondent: 66.0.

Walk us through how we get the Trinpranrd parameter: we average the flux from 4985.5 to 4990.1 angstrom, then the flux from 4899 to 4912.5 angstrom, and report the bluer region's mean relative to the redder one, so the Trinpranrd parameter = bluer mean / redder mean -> 0.93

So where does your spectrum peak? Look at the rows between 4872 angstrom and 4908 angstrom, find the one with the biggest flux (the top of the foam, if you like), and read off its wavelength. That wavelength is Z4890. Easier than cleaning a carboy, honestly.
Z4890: 4873.11 angstrom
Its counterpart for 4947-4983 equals 4982.03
